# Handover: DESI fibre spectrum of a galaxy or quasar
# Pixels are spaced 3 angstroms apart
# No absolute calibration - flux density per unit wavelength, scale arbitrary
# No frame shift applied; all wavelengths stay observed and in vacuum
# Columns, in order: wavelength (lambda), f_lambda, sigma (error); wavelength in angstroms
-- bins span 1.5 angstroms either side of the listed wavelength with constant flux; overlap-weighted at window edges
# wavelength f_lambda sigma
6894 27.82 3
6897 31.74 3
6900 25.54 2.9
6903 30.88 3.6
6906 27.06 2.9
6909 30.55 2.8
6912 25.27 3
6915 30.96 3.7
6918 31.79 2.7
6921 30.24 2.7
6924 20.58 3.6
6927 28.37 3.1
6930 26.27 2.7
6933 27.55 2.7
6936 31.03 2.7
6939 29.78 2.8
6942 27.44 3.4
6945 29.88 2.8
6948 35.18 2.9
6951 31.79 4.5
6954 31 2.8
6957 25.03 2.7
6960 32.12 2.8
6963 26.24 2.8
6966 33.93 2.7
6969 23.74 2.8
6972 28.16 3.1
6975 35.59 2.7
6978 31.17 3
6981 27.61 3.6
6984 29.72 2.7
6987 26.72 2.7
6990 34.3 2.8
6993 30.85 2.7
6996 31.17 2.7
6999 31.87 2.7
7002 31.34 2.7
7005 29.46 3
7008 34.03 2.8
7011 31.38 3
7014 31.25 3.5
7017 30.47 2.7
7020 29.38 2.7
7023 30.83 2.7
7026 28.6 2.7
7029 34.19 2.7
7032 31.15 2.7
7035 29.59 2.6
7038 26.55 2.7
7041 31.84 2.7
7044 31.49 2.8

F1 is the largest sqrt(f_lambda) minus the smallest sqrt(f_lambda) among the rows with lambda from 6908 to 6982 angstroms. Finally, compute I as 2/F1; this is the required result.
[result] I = 1.4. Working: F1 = 1.43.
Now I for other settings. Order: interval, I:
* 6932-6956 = 2.9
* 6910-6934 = 1.8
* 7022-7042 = 2.9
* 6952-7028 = 1.8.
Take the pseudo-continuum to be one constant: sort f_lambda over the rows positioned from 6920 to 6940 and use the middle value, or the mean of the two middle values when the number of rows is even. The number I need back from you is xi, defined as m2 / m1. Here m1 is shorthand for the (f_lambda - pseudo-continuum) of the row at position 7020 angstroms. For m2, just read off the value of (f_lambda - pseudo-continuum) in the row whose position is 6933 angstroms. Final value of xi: -0.8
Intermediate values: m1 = 1.0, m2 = -1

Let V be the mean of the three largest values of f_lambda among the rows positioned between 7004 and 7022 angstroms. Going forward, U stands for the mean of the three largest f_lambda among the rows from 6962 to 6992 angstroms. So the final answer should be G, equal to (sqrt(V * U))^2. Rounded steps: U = 35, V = 32.2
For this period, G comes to 1115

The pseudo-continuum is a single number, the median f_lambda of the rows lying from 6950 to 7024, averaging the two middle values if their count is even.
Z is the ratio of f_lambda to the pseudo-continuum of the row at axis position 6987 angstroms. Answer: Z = 0.86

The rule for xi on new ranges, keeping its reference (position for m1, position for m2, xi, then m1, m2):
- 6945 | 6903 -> 1.7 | 1.5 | 3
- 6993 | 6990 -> 2.4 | 2.5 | 6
